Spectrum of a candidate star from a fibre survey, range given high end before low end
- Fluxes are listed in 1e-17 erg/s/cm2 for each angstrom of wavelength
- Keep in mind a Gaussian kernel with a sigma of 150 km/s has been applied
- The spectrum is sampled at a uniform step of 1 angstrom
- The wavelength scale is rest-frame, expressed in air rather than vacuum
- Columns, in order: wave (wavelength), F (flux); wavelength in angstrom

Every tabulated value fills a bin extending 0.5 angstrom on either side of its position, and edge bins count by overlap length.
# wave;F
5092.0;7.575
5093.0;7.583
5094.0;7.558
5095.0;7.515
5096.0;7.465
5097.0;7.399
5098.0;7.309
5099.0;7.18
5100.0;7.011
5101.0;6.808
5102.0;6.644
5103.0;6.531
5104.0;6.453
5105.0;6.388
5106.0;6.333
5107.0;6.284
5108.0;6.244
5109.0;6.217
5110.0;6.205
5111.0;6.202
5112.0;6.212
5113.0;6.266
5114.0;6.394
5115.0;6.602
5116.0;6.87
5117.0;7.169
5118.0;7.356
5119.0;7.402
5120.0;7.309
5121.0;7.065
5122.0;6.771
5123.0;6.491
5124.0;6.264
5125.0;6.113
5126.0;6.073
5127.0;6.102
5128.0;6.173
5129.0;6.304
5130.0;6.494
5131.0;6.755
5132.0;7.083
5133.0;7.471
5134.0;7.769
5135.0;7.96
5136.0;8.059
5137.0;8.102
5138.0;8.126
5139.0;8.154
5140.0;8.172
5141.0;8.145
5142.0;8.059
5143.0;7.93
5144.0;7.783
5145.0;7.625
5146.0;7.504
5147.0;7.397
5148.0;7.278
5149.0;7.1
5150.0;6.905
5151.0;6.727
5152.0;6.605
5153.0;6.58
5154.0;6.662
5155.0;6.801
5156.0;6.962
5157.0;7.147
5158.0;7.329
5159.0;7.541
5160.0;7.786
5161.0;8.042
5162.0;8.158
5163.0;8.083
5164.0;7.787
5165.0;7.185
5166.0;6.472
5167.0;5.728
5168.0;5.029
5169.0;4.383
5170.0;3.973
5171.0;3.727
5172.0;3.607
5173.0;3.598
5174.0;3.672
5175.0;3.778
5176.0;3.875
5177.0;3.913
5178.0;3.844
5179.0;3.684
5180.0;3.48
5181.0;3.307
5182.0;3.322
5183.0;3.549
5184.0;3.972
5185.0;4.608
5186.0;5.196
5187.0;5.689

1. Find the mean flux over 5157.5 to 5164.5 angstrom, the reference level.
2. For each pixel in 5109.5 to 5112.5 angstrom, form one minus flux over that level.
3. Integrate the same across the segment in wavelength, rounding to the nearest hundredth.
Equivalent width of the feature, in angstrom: 0.62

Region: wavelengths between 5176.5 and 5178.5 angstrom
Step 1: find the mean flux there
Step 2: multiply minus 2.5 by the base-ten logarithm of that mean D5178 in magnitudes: -1.47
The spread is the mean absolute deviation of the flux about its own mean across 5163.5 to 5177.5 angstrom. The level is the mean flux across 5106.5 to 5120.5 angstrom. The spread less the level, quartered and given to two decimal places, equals -1.36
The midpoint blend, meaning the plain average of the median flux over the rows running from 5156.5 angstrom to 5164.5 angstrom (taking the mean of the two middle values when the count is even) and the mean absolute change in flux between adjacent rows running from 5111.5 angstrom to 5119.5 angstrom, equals 4.0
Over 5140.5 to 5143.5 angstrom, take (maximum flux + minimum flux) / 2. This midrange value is 8.0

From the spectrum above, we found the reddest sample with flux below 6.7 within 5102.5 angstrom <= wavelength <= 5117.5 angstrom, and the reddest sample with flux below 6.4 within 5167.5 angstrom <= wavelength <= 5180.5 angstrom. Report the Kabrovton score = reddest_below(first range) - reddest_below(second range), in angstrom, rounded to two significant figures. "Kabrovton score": -65 angstrom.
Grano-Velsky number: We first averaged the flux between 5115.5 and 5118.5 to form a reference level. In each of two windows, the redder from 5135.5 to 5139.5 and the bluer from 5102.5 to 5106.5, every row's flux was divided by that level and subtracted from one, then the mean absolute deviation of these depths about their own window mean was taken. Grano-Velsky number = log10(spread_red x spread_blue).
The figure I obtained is -4.4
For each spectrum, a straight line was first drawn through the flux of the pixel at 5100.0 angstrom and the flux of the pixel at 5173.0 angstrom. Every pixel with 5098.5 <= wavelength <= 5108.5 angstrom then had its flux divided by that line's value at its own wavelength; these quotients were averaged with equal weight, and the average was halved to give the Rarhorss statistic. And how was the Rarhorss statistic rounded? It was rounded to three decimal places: 0.481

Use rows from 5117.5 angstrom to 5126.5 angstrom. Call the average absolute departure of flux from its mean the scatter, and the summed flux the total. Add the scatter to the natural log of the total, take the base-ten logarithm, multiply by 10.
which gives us 6.60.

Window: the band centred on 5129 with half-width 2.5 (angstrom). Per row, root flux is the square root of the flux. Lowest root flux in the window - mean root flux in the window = -0.052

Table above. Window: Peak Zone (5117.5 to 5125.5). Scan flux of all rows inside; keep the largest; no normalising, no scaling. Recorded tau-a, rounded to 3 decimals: 7.402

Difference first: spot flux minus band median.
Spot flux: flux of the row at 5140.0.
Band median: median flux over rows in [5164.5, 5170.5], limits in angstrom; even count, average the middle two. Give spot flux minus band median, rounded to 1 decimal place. 2.8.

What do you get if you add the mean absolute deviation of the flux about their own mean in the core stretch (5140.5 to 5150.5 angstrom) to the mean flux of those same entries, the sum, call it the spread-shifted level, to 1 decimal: 7.9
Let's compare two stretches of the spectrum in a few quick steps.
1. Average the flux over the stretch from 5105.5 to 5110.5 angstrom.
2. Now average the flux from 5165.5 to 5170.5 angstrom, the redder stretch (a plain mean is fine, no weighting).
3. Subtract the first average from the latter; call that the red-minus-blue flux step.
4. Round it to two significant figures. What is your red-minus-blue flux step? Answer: -1.1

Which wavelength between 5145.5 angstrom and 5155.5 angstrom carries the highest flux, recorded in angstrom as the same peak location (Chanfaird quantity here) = 5146.0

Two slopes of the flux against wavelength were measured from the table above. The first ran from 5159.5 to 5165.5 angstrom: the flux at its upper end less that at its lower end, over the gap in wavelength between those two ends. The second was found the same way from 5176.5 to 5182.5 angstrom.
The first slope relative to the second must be 1.0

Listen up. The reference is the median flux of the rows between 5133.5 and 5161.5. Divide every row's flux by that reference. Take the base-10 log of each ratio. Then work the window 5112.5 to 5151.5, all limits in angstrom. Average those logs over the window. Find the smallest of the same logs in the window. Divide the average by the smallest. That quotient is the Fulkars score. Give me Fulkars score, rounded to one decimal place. 0.3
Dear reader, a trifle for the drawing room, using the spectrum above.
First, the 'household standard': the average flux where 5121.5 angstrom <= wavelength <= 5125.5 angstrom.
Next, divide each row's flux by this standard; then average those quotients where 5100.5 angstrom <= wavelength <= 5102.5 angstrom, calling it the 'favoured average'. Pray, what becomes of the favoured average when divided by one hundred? 0.0105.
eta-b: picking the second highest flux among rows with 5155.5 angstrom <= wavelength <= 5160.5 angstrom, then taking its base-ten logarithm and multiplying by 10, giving 8.8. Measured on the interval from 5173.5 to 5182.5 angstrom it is 5.9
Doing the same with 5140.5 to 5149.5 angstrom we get 9.1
